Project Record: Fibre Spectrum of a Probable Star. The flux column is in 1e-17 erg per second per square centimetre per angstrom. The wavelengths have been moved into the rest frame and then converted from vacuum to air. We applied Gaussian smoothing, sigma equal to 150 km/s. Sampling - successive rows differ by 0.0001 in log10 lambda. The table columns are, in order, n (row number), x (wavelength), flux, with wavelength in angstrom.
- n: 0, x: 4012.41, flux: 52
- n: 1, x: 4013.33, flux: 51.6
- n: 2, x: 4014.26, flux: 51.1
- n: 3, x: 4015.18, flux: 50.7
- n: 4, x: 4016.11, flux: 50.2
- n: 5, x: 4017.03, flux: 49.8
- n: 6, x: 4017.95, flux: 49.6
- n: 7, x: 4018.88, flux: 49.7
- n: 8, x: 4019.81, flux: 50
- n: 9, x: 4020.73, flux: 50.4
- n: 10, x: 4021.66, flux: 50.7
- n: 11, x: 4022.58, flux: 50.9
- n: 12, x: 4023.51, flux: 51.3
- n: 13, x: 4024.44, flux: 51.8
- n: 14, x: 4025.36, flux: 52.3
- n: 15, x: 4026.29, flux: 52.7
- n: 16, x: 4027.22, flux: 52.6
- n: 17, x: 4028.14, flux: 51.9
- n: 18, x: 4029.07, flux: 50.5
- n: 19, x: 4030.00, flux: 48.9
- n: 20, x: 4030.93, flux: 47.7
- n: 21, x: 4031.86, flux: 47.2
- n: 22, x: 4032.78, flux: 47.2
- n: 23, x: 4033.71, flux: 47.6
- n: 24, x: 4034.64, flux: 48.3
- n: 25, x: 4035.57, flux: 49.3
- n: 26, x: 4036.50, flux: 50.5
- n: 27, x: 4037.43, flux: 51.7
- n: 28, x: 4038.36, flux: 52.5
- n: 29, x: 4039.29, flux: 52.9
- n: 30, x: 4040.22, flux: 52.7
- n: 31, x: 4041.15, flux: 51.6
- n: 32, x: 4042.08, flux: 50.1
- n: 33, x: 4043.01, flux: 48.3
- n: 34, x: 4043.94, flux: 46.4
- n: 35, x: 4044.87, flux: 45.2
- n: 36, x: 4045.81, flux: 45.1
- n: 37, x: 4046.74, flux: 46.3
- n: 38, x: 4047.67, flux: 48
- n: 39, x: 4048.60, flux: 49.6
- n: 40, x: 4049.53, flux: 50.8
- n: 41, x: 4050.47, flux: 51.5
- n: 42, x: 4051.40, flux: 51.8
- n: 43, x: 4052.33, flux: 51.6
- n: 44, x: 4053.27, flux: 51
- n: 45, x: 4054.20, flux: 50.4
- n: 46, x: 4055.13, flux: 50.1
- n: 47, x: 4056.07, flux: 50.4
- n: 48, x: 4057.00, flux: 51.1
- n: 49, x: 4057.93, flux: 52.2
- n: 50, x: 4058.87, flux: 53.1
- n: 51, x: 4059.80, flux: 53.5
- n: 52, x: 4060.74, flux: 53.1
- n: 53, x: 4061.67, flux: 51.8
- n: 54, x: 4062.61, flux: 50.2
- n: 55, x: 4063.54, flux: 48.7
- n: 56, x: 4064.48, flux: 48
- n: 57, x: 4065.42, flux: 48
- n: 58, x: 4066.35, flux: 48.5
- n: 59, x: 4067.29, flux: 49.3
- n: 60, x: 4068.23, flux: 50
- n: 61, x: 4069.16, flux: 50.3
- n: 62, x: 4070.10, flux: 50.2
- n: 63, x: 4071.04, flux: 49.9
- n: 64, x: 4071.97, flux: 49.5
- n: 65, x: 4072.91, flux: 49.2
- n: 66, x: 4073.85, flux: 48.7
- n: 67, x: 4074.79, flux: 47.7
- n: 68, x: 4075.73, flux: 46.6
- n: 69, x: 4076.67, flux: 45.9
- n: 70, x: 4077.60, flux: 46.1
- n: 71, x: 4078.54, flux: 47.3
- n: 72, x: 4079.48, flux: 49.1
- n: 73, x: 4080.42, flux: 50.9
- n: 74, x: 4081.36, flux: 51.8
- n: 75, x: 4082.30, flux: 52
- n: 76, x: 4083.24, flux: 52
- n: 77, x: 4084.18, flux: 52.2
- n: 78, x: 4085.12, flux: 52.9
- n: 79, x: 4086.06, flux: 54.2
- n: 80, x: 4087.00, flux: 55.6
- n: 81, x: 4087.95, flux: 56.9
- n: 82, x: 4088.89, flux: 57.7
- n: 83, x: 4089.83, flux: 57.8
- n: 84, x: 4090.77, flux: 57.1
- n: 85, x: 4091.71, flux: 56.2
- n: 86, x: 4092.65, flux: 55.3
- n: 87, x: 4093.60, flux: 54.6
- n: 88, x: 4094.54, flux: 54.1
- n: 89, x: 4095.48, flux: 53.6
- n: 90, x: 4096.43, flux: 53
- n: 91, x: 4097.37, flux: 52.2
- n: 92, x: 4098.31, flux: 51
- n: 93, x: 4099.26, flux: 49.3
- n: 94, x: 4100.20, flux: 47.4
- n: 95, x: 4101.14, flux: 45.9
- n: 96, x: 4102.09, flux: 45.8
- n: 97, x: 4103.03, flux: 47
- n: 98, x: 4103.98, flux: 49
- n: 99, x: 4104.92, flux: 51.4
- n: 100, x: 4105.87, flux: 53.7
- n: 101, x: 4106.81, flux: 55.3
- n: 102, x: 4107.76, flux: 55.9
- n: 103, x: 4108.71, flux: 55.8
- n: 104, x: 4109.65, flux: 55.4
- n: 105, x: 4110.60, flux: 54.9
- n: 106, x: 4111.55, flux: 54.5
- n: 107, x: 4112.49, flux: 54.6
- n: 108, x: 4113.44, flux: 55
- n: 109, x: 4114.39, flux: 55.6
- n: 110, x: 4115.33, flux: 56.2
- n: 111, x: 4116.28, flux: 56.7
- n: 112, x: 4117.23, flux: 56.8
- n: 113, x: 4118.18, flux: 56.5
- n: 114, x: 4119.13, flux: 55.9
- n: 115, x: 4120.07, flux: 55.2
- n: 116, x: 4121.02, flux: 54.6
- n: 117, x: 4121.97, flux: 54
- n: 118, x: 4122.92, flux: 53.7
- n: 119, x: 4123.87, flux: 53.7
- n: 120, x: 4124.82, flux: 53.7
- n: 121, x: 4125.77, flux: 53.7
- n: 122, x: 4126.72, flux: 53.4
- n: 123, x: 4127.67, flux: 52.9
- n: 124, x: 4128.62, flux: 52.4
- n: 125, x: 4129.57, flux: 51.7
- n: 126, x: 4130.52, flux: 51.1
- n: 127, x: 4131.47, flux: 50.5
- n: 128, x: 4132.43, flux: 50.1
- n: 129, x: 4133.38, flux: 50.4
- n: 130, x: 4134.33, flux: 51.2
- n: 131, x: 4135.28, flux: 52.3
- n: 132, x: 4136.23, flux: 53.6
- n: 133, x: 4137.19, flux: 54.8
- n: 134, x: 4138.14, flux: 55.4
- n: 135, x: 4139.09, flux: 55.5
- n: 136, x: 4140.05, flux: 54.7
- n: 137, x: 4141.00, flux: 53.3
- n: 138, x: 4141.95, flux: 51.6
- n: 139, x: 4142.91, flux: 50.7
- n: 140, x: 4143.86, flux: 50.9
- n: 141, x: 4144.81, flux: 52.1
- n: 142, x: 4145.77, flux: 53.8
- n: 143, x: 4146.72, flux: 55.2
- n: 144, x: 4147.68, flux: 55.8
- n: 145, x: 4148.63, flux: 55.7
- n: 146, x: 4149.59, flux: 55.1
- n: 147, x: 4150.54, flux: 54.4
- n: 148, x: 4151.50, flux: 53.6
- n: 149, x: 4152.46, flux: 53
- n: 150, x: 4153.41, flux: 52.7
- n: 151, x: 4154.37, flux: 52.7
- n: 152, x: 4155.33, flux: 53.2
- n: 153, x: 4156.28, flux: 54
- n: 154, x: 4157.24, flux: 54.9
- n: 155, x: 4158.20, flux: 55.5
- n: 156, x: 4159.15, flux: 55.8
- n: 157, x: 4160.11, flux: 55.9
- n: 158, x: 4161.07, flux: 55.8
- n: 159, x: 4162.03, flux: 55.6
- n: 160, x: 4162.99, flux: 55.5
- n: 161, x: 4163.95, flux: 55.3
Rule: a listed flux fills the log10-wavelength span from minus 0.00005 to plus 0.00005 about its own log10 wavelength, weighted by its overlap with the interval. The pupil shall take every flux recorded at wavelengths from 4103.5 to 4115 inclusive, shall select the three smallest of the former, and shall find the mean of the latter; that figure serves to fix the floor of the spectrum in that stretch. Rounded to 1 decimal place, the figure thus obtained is 51.4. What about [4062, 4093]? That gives 46.2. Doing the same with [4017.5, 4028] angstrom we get 49.8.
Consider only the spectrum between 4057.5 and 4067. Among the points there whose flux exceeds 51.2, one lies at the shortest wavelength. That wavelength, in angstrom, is 4057.93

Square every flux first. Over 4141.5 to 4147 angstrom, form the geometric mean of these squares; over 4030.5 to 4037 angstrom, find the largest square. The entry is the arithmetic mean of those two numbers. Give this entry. 2646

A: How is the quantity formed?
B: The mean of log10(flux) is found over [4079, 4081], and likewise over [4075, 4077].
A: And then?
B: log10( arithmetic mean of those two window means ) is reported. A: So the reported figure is 0.226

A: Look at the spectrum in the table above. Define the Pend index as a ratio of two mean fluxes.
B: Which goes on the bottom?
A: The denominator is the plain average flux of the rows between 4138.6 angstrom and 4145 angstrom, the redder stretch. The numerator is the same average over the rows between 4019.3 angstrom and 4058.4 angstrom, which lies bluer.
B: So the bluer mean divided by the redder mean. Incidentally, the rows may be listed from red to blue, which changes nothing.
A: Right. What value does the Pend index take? 0.95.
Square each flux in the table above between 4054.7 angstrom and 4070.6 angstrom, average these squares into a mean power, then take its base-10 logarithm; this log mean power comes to 3.41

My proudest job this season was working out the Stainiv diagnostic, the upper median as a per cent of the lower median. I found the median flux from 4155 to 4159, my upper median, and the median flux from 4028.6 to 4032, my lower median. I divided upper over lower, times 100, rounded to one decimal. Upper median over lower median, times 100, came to 112.7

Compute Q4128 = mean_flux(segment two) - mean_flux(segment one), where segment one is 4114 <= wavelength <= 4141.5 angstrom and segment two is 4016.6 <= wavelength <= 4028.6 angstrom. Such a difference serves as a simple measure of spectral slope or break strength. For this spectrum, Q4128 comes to -2.7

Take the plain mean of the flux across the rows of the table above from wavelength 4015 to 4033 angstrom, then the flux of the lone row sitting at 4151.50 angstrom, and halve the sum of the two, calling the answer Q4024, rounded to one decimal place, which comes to 52.0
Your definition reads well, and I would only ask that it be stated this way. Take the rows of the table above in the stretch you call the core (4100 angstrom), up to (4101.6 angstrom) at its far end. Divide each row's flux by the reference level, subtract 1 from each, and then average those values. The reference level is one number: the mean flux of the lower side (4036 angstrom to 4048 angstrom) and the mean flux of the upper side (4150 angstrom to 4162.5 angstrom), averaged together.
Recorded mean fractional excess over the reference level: -0.10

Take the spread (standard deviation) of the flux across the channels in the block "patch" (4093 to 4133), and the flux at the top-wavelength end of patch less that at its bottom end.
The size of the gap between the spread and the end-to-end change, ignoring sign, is 7.4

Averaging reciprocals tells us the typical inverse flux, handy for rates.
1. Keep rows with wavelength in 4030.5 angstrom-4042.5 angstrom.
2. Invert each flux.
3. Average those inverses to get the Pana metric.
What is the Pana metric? 0.0201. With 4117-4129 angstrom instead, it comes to 0.0184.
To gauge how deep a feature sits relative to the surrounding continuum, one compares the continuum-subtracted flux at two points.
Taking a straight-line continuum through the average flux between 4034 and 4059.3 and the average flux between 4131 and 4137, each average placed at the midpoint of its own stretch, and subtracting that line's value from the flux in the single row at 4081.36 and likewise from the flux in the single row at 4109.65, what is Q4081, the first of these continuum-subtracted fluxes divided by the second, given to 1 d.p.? 0.3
